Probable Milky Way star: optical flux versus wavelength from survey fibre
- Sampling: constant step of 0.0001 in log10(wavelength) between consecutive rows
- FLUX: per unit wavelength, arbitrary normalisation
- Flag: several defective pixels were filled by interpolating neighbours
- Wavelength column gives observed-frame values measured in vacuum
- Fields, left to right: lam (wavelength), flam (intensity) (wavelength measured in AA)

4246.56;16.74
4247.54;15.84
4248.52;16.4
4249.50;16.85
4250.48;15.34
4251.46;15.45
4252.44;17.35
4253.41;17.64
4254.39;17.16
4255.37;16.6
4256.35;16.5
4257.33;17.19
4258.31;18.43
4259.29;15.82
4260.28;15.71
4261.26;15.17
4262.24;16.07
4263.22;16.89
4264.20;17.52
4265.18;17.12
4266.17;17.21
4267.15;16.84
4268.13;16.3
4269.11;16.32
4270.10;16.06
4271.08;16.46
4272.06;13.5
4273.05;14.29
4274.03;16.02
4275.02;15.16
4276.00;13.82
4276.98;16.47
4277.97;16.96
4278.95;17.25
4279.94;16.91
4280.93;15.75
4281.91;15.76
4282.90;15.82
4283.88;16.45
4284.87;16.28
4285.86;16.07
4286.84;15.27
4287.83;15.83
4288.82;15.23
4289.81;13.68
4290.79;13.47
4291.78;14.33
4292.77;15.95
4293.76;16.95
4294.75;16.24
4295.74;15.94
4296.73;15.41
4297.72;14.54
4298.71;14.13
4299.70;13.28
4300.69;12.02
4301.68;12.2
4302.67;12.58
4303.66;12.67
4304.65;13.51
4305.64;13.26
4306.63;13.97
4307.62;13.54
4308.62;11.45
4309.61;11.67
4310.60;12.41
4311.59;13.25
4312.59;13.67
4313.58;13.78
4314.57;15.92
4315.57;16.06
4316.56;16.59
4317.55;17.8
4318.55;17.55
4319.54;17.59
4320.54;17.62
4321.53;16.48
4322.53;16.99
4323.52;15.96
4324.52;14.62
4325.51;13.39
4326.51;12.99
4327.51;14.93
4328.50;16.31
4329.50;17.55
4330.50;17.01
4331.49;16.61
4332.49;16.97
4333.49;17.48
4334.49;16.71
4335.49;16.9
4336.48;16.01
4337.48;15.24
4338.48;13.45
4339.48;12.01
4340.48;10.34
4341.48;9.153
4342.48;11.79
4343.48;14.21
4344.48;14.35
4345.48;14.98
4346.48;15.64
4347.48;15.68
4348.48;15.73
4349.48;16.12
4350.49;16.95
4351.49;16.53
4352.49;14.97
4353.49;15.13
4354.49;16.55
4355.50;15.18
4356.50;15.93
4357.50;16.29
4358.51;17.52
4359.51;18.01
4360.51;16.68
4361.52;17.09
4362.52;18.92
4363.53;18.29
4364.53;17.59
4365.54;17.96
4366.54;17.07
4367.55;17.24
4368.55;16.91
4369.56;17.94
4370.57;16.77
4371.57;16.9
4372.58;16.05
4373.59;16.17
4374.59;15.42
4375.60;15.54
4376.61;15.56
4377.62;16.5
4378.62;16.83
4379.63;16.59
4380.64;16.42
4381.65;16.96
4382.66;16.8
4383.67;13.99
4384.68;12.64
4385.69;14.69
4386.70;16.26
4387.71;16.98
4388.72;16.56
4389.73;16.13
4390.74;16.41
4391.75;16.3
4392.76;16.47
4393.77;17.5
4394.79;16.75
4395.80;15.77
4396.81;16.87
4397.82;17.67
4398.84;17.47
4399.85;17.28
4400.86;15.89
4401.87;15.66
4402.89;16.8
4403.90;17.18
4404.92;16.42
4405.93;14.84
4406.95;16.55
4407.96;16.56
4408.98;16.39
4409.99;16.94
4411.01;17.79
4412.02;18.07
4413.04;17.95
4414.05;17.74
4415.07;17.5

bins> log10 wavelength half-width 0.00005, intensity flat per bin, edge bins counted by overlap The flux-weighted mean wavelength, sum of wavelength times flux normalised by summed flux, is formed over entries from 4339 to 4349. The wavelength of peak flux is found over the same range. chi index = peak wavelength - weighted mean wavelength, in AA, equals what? 4.1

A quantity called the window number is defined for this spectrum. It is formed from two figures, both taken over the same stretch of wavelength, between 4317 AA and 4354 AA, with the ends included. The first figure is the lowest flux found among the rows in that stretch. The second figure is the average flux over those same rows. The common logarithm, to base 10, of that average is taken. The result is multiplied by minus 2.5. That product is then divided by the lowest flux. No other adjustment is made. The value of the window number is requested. -0.324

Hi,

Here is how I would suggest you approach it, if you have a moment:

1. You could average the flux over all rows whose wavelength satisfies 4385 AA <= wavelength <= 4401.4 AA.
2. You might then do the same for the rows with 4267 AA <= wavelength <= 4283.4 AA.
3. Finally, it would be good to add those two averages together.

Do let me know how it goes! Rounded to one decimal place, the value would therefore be 32.4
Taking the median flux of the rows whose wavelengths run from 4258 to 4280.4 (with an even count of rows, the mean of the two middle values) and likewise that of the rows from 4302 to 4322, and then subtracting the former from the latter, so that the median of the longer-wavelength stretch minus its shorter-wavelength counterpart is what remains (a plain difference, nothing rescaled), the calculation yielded -3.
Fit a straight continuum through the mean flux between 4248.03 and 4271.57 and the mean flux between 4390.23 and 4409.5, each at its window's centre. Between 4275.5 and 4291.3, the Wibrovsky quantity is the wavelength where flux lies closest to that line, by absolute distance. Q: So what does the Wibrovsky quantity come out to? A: 4276.98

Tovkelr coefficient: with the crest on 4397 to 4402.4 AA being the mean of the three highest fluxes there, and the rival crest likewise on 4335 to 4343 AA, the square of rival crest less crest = 2.0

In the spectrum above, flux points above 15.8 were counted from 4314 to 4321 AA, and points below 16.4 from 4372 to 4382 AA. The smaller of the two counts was 5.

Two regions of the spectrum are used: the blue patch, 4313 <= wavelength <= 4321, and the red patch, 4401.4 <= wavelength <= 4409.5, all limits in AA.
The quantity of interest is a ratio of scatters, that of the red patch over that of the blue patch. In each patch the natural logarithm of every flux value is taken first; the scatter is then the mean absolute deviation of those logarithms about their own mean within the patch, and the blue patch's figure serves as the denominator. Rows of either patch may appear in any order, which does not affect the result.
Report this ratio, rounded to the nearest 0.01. 0.52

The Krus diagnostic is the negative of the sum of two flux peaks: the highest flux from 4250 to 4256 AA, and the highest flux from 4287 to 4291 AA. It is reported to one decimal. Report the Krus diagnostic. -33.5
